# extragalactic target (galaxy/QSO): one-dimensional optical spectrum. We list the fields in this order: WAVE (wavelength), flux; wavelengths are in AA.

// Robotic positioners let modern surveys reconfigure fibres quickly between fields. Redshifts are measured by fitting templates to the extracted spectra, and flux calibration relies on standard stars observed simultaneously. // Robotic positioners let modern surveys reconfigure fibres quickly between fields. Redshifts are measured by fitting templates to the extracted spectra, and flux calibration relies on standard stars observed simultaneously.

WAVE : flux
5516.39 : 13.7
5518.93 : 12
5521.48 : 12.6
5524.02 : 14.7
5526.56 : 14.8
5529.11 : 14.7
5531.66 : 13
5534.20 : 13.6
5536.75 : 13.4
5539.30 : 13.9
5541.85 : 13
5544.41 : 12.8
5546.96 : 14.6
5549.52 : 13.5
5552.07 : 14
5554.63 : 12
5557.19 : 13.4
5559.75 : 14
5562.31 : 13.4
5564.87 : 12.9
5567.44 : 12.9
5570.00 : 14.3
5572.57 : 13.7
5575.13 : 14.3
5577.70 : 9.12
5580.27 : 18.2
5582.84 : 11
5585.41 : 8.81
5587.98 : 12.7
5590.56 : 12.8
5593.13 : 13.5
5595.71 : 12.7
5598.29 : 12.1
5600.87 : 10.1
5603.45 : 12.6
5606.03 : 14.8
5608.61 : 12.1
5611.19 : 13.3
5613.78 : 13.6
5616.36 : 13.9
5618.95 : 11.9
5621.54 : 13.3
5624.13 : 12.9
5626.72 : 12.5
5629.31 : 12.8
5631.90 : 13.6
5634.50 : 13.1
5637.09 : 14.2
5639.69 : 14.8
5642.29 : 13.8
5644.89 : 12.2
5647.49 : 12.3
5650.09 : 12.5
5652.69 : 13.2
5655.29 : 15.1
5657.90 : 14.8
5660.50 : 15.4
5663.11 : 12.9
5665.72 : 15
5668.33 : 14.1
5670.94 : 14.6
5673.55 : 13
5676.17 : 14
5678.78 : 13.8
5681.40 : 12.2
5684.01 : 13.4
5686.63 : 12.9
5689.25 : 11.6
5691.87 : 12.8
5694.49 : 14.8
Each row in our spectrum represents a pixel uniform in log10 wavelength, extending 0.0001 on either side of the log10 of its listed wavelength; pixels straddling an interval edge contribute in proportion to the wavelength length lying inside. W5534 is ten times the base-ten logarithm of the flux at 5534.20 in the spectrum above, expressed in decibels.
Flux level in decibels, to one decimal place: 11.3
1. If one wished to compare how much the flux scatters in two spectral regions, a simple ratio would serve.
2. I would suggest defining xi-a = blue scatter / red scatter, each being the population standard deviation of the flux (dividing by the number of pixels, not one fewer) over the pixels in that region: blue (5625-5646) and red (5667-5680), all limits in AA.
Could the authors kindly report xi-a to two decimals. 1.59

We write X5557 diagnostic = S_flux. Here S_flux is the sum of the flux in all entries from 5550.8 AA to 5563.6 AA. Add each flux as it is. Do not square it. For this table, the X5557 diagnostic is 67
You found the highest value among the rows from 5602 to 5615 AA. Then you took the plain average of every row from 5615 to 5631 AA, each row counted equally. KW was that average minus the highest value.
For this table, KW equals -1.9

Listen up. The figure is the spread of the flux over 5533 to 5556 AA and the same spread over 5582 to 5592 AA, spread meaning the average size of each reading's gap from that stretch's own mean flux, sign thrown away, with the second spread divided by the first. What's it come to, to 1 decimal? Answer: 2.6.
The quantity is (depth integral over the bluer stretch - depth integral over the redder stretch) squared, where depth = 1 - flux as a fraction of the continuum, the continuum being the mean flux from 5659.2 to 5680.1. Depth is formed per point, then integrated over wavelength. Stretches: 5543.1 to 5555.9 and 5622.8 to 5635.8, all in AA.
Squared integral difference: 0.14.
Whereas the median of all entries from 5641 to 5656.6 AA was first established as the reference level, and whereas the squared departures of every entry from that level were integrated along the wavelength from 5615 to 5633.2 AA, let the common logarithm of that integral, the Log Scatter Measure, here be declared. 0.9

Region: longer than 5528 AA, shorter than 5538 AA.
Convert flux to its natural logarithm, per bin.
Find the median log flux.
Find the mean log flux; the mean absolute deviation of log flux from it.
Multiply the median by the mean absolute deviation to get 0.10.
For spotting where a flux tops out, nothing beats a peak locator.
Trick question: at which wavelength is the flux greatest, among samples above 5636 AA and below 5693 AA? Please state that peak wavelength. 5660.50 AA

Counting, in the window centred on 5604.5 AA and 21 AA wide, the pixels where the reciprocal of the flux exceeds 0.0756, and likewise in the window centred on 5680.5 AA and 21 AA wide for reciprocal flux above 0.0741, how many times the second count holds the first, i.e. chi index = 1.00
